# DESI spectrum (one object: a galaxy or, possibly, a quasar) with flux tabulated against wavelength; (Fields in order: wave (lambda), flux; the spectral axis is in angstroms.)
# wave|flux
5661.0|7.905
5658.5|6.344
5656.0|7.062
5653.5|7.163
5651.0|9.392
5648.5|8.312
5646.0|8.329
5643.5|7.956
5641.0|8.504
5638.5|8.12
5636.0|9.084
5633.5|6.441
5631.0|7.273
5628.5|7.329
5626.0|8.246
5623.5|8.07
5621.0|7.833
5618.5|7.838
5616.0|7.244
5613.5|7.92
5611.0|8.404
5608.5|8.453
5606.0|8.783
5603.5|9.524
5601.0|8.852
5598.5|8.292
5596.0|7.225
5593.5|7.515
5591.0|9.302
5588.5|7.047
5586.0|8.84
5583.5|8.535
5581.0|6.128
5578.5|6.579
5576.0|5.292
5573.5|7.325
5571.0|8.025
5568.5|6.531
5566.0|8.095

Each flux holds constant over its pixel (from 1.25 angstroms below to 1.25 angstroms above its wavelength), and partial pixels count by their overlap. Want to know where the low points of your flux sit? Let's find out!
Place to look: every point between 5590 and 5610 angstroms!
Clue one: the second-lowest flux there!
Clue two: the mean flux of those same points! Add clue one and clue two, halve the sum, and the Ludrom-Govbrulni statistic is 8.00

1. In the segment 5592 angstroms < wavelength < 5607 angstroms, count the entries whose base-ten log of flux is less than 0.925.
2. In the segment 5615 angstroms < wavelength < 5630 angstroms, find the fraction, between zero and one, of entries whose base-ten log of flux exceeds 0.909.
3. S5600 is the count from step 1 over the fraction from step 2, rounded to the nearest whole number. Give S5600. 18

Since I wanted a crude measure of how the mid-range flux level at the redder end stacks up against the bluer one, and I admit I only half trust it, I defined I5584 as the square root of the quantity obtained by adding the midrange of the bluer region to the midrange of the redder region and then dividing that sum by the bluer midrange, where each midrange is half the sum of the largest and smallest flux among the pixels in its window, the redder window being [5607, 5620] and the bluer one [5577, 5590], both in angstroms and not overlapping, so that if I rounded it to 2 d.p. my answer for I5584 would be 1.43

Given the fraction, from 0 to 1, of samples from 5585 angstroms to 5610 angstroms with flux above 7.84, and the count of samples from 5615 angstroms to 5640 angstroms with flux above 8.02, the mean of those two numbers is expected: 2.35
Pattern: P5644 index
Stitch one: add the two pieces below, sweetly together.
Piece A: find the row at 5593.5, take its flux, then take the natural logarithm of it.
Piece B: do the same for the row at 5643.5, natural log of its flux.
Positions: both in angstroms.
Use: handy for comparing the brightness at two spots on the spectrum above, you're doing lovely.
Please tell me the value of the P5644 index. 4.09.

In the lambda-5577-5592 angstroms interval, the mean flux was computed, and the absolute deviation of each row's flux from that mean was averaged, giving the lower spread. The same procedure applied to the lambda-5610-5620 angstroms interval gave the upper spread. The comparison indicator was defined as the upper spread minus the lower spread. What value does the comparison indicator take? -0.8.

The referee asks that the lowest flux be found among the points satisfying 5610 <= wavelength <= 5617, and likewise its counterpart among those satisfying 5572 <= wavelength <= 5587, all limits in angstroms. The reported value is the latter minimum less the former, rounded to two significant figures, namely -2.0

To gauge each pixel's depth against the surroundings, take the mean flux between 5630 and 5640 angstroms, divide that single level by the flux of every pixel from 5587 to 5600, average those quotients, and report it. 0.99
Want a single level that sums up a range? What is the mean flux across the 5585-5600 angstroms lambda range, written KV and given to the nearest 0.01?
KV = 8.04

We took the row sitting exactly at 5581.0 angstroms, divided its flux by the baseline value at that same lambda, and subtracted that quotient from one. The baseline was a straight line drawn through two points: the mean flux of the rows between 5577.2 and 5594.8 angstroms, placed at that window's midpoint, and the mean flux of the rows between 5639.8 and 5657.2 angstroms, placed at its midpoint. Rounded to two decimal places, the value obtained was 0.20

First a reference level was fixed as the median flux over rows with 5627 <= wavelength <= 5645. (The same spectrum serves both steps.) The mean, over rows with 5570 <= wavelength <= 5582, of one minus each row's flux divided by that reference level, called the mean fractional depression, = 0.16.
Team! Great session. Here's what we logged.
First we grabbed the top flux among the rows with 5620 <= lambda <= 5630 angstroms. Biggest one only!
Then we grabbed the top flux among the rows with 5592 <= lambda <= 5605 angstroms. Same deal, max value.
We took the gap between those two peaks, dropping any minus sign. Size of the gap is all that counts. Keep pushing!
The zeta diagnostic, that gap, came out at 1.3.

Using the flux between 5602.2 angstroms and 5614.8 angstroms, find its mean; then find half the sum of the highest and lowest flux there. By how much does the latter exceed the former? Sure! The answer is 0.11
